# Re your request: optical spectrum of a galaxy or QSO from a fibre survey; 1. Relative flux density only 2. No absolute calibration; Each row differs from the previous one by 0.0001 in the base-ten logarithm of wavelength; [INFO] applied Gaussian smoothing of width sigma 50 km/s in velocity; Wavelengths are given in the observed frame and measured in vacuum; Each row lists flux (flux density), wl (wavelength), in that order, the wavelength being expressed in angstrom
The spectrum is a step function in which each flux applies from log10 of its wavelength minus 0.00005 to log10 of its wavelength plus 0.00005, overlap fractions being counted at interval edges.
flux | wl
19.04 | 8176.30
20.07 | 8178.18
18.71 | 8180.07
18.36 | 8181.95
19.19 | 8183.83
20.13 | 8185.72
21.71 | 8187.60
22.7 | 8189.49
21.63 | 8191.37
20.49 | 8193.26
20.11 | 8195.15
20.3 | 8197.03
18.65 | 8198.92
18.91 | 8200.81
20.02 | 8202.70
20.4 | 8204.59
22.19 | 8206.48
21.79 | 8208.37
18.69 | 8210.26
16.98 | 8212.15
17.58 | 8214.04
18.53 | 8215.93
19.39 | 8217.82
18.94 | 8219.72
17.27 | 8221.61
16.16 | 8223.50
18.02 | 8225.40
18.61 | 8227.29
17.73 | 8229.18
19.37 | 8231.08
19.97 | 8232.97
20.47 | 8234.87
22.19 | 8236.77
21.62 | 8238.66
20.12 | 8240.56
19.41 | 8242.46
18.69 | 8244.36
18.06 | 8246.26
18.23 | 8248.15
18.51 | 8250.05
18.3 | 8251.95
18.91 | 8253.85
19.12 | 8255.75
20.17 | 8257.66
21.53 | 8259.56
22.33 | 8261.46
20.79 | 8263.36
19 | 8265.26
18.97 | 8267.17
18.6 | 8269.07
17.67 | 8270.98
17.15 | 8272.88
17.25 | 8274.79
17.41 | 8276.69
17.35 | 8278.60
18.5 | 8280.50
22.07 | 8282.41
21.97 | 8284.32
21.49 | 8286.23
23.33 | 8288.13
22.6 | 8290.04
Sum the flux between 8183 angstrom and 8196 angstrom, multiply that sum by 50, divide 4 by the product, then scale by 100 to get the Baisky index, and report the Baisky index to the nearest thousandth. 0.055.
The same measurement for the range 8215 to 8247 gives 0.025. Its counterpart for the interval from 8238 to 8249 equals 0.069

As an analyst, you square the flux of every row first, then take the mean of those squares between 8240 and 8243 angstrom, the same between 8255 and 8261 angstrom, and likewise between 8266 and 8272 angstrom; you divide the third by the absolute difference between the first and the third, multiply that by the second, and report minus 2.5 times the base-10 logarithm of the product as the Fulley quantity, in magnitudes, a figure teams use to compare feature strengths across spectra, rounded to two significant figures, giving -8.6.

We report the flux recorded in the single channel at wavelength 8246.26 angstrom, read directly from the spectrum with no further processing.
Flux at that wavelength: 18.06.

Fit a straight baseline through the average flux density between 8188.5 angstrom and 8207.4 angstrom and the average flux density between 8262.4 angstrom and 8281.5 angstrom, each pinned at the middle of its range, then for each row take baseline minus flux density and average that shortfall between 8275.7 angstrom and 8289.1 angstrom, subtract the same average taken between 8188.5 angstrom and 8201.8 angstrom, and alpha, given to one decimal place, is -2.6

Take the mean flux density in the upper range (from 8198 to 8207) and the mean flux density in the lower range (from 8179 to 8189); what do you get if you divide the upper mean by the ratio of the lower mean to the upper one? 20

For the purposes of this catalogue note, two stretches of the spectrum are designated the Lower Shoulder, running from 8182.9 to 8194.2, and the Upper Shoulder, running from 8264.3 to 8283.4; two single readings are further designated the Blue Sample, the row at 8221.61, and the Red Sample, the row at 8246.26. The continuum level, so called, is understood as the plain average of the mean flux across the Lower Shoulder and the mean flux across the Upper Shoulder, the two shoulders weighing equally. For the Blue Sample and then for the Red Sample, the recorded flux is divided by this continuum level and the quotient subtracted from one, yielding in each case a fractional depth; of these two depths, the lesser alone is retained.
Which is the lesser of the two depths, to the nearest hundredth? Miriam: 0.08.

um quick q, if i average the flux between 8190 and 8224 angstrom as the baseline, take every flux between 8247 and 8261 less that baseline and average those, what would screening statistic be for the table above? -0.1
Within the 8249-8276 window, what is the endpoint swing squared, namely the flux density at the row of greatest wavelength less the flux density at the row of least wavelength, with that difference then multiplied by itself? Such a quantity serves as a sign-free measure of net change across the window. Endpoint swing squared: 1.6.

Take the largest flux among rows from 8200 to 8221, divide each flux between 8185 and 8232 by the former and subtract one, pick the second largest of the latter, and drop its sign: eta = 0.000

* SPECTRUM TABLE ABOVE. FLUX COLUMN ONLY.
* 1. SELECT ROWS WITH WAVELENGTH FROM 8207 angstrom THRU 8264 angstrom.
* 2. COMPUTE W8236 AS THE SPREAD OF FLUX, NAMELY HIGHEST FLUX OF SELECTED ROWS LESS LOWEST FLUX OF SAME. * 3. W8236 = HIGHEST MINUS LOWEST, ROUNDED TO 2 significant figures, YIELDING 6.2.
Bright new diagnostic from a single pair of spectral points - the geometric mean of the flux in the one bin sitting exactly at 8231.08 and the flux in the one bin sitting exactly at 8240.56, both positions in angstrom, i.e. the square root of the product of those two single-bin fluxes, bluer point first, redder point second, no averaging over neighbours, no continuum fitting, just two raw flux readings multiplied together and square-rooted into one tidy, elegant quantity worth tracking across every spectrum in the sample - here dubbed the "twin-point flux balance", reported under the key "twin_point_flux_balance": 19.7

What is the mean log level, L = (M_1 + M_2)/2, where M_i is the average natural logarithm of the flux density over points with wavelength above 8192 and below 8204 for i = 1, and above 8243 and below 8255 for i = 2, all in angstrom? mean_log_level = 2.95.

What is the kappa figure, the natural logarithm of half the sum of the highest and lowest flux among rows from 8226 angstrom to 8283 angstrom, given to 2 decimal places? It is 2.98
